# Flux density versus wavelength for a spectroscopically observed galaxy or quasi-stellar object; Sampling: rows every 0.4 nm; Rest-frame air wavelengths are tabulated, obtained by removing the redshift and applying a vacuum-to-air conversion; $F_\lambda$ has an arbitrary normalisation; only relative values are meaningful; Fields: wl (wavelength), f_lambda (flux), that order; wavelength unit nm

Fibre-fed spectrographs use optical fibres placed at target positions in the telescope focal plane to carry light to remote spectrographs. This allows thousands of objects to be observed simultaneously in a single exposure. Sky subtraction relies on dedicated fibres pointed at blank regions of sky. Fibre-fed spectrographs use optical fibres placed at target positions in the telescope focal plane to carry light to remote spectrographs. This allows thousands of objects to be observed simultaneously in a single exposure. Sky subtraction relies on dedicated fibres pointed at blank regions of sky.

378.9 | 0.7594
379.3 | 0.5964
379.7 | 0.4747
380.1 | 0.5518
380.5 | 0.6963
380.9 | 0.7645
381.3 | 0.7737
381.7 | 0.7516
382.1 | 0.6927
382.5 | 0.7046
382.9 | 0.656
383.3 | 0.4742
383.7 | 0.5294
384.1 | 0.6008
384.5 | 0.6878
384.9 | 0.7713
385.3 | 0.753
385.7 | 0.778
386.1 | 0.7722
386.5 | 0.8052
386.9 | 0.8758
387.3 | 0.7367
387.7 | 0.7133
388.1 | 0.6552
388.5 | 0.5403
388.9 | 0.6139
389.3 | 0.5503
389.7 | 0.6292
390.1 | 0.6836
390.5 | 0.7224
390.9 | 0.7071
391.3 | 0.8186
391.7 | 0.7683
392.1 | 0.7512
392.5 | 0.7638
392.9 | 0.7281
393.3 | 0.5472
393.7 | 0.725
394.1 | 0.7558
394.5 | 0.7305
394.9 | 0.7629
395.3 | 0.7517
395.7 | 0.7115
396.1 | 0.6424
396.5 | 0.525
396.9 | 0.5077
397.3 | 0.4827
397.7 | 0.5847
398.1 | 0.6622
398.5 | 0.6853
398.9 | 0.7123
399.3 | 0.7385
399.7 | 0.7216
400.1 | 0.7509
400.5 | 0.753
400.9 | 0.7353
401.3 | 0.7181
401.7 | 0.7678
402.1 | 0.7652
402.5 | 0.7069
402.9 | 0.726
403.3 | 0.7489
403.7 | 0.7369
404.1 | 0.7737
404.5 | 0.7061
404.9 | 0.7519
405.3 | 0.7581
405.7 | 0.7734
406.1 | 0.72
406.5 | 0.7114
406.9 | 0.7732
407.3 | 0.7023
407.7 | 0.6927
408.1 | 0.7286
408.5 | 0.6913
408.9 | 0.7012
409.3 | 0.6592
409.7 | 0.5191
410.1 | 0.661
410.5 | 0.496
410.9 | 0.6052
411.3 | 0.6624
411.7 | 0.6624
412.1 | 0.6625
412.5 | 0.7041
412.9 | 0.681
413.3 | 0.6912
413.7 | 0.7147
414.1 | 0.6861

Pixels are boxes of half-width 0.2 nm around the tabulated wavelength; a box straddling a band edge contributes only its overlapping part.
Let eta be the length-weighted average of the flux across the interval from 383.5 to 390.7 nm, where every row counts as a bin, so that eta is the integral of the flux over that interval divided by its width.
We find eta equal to 0.690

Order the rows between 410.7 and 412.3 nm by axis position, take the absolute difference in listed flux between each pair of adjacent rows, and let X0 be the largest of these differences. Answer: 0.057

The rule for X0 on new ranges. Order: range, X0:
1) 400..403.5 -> 0.058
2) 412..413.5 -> 0.042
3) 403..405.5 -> 0.068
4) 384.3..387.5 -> 0.139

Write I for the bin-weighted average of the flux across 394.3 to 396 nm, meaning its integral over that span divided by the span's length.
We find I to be 0.733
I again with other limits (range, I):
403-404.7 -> 0.740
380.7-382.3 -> 0.746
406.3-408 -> 0.720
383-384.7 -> 0.578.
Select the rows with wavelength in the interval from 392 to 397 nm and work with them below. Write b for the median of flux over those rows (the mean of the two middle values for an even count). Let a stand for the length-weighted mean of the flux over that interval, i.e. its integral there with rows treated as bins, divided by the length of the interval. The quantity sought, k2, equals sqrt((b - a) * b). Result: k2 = 0.17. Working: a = 0.69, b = 0.728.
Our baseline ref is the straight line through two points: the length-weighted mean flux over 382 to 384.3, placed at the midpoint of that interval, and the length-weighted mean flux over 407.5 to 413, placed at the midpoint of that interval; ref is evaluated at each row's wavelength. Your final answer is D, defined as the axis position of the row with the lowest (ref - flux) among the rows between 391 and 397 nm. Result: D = 391.3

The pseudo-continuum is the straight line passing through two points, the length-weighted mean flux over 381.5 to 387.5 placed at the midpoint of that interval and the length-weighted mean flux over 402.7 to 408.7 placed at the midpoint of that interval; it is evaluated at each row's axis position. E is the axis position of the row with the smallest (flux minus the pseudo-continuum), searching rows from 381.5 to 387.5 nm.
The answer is 383.3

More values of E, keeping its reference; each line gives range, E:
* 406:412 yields 410.5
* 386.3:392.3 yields 388.5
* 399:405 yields 404.5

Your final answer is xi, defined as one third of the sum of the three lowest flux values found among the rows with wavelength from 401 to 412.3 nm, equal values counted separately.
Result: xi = 0.54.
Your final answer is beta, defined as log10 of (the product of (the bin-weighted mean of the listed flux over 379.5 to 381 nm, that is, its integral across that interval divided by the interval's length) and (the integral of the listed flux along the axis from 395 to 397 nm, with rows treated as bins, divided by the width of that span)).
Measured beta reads -0.407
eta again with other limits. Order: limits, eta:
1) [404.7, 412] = 0.681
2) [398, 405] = 0.732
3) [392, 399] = 0.667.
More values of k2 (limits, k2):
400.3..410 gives 0.07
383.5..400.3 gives 0.14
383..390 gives 0.09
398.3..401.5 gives 0.03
